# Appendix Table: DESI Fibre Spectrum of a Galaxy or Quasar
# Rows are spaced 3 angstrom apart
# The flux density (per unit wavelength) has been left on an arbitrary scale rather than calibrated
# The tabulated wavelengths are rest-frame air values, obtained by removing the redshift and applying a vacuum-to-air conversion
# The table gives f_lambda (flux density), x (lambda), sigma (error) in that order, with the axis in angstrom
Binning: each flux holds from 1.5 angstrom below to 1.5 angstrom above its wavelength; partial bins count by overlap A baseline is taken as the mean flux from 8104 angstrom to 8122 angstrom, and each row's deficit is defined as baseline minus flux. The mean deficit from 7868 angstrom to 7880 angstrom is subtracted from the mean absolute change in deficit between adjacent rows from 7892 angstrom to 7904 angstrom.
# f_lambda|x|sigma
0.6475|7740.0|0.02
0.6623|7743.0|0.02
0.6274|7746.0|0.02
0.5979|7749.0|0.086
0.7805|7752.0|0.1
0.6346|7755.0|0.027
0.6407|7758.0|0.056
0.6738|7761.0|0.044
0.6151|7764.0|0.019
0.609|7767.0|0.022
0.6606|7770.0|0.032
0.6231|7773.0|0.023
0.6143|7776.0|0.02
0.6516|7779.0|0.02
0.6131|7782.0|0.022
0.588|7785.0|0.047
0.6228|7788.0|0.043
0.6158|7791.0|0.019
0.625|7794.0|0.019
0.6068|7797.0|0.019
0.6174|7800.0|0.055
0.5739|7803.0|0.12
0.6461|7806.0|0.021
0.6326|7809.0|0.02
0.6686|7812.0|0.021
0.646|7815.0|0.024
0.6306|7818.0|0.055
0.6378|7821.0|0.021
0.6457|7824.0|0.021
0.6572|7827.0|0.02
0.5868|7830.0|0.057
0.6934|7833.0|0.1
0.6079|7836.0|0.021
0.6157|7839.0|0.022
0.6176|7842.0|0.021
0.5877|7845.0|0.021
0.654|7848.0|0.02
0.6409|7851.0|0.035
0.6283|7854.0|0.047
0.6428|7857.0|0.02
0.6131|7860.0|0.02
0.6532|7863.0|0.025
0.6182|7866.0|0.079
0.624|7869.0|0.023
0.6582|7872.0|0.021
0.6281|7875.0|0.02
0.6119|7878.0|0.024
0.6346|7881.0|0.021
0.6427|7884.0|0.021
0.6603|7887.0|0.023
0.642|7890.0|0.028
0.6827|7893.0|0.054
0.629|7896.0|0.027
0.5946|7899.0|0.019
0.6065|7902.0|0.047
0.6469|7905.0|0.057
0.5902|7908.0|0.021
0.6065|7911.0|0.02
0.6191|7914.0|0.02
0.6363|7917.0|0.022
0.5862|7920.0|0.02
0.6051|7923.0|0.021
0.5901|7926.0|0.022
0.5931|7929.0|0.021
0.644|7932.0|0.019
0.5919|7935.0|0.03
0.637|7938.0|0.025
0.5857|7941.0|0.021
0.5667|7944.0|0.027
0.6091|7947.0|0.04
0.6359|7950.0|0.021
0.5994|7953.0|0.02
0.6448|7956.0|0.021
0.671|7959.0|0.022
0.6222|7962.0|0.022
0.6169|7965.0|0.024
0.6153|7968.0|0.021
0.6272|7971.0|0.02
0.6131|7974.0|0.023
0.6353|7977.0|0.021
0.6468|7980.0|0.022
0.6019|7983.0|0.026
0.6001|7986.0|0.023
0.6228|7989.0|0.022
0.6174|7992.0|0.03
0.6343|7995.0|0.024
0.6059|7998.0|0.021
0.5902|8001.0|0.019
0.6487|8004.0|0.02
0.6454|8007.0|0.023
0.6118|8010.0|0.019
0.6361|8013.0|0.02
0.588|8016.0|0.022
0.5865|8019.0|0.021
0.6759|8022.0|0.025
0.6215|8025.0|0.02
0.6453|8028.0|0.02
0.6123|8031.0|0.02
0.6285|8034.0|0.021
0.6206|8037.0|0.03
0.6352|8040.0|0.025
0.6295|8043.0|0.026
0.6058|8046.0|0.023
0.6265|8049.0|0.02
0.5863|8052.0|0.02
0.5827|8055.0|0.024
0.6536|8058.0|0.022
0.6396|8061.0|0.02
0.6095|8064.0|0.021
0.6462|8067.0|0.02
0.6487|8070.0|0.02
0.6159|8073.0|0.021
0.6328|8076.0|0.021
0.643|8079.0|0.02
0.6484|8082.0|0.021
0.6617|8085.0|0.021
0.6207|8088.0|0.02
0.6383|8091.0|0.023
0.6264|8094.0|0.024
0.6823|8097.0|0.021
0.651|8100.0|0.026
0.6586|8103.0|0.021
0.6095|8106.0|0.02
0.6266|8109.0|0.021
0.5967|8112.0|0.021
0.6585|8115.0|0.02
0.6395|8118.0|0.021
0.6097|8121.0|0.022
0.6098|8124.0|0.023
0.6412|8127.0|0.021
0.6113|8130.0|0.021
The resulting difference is 0.040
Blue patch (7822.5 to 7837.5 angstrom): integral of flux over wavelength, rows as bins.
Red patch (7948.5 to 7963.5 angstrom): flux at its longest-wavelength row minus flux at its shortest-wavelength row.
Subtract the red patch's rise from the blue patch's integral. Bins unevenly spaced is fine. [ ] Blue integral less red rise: 9.59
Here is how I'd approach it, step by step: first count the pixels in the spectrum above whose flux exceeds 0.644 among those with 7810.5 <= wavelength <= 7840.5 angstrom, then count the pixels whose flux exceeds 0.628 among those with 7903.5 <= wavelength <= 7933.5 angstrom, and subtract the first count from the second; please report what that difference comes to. -2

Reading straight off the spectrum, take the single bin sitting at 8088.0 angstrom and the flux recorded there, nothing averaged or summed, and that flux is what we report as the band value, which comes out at 0.6207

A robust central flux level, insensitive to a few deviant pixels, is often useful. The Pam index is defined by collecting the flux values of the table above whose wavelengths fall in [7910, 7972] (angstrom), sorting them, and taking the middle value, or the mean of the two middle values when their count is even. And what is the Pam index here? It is 0.615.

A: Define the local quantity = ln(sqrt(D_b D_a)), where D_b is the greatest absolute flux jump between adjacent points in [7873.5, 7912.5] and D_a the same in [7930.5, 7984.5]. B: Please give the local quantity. -2.91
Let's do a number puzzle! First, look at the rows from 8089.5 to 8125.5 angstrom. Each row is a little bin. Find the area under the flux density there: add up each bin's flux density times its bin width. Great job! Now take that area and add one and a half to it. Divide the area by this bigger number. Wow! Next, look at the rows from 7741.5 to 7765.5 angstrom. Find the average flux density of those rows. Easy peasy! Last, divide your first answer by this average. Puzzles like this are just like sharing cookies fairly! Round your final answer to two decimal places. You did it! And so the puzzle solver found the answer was 1.43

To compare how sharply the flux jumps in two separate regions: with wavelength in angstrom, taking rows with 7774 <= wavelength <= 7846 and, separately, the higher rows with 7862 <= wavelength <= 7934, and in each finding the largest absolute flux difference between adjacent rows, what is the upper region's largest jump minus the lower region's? -0.050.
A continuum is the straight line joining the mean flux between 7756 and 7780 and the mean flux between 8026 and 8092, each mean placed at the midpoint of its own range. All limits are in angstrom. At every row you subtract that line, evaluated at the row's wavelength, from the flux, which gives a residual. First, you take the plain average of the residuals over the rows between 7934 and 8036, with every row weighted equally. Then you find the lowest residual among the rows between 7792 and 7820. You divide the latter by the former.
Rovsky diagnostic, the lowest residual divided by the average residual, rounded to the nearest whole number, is 6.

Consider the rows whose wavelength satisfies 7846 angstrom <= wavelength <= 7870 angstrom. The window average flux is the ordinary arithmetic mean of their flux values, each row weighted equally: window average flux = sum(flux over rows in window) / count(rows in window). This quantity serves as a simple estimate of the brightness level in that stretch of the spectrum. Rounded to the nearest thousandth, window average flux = 0.634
